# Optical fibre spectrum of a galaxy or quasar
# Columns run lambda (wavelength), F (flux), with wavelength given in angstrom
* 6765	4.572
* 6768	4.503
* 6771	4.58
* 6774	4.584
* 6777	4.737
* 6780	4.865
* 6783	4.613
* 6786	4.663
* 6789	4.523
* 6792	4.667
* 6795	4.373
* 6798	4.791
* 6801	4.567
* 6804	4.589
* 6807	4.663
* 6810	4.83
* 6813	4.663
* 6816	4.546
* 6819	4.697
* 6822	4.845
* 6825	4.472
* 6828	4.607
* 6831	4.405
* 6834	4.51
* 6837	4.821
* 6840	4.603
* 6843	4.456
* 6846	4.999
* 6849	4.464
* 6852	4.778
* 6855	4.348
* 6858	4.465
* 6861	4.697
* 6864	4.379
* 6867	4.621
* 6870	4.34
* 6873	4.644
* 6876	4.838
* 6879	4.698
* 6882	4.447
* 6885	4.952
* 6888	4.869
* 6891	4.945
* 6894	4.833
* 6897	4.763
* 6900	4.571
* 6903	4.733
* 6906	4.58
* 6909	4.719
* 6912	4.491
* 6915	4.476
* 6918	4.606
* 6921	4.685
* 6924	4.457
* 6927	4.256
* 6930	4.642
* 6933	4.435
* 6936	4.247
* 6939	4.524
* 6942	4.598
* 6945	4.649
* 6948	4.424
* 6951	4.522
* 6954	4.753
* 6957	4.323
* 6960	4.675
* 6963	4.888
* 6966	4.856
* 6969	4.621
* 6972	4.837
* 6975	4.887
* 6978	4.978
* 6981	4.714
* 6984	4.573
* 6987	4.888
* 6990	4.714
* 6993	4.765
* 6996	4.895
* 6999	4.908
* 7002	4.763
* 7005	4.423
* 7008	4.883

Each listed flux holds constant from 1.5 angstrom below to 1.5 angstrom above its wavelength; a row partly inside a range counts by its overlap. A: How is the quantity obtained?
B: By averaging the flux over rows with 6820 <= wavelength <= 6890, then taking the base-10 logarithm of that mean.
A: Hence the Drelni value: 0.665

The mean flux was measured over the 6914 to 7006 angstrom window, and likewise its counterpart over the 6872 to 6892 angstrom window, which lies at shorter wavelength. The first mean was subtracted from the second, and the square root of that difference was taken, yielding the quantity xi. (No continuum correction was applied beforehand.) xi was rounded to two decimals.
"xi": 0.35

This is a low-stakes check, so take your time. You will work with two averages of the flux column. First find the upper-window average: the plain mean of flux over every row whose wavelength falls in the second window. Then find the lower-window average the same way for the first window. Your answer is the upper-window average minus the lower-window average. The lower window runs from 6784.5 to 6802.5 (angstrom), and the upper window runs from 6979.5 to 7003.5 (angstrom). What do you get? 0.18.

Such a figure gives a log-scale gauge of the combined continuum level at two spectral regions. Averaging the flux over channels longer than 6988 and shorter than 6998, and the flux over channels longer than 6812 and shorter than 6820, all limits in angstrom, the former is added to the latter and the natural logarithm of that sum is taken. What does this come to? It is 2.24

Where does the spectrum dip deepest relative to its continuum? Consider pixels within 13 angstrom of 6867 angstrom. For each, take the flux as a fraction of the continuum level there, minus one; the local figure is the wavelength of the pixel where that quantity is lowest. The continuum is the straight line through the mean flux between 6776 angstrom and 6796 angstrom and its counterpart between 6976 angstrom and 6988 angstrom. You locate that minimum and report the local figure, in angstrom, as 6870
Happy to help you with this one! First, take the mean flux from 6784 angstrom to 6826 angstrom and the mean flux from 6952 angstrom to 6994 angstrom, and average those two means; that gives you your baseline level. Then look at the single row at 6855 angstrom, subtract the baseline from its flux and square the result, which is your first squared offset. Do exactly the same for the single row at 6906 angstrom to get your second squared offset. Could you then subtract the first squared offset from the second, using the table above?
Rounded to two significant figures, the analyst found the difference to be -0.11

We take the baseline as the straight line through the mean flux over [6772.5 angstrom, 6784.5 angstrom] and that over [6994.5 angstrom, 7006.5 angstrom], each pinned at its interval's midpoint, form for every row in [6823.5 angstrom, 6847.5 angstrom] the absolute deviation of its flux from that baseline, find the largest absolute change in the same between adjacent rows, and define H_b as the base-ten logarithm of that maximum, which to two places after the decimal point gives -0.69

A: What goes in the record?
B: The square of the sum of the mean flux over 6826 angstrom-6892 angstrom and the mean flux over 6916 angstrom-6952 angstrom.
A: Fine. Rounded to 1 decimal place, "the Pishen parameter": 83.4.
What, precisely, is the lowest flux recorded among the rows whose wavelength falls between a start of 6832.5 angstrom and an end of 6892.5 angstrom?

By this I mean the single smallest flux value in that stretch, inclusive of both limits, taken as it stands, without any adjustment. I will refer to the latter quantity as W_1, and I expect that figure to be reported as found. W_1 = 4.34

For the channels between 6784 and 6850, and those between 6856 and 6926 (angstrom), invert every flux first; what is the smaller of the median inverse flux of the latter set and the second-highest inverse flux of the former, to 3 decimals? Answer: 0.215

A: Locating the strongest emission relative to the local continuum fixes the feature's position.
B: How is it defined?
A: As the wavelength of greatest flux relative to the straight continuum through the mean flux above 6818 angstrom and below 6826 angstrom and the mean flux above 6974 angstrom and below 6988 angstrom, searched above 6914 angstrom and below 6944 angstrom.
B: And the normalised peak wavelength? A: 6921 angstrom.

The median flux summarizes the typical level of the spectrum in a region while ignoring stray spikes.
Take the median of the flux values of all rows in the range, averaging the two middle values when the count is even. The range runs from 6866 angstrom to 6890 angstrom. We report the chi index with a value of 4.67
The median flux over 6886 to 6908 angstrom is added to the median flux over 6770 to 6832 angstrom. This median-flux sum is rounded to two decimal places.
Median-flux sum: 9.38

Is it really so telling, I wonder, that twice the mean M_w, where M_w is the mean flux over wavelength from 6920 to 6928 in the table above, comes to 8.93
